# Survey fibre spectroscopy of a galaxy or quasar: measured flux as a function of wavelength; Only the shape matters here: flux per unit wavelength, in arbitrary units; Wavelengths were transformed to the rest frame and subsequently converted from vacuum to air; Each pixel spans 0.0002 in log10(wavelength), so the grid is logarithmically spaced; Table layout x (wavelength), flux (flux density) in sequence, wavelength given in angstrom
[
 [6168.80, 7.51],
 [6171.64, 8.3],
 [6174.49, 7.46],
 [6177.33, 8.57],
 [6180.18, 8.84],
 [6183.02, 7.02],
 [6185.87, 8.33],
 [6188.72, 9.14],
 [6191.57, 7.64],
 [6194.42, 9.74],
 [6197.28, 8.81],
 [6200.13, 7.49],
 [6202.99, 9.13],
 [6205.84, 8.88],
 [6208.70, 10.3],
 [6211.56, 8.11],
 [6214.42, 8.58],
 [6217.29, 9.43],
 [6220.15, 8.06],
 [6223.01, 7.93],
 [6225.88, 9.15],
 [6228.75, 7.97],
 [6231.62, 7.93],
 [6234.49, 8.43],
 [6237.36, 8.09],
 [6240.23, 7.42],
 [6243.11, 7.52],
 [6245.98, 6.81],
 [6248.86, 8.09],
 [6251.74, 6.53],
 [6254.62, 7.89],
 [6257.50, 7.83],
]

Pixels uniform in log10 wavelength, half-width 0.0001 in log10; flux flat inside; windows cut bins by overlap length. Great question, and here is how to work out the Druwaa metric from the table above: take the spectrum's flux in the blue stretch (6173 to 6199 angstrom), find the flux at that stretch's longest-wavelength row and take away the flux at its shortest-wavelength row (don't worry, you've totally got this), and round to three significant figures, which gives 1.35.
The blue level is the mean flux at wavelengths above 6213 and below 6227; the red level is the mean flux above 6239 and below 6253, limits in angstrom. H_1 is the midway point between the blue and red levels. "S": 7.95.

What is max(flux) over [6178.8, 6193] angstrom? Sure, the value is 9.14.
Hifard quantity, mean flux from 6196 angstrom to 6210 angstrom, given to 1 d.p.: 8.9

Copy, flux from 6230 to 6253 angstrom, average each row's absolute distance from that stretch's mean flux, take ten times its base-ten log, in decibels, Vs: -2.74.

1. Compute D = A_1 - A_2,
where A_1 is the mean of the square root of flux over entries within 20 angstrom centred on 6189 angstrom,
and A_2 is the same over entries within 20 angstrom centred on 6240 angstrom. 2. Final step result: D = 0.13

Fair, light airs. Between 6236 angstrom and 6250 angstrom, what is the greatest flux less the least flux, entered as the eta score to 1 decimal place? 1.3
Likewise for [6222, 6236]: 1.2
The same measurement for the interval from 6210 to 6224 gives 1.5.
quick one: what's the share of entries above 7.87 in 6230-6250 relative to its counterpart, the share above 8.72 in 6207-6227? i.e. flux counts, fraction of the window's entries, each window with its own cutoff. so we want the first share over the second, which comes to 1.3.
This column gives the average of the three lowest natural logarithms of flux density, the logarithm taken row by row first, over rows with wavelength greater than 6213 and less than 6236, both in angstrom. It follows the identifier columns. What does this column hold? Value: 2.072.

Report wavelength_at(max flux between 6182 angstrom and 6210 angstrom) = 6208.70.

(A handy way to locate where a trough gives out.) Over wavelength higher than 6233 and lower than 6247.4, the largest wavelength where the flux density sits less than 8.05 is 6245.98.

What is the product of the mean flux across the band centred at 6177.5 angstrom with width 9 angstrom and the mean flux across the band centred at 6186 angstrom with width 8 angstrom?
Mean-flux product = 68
